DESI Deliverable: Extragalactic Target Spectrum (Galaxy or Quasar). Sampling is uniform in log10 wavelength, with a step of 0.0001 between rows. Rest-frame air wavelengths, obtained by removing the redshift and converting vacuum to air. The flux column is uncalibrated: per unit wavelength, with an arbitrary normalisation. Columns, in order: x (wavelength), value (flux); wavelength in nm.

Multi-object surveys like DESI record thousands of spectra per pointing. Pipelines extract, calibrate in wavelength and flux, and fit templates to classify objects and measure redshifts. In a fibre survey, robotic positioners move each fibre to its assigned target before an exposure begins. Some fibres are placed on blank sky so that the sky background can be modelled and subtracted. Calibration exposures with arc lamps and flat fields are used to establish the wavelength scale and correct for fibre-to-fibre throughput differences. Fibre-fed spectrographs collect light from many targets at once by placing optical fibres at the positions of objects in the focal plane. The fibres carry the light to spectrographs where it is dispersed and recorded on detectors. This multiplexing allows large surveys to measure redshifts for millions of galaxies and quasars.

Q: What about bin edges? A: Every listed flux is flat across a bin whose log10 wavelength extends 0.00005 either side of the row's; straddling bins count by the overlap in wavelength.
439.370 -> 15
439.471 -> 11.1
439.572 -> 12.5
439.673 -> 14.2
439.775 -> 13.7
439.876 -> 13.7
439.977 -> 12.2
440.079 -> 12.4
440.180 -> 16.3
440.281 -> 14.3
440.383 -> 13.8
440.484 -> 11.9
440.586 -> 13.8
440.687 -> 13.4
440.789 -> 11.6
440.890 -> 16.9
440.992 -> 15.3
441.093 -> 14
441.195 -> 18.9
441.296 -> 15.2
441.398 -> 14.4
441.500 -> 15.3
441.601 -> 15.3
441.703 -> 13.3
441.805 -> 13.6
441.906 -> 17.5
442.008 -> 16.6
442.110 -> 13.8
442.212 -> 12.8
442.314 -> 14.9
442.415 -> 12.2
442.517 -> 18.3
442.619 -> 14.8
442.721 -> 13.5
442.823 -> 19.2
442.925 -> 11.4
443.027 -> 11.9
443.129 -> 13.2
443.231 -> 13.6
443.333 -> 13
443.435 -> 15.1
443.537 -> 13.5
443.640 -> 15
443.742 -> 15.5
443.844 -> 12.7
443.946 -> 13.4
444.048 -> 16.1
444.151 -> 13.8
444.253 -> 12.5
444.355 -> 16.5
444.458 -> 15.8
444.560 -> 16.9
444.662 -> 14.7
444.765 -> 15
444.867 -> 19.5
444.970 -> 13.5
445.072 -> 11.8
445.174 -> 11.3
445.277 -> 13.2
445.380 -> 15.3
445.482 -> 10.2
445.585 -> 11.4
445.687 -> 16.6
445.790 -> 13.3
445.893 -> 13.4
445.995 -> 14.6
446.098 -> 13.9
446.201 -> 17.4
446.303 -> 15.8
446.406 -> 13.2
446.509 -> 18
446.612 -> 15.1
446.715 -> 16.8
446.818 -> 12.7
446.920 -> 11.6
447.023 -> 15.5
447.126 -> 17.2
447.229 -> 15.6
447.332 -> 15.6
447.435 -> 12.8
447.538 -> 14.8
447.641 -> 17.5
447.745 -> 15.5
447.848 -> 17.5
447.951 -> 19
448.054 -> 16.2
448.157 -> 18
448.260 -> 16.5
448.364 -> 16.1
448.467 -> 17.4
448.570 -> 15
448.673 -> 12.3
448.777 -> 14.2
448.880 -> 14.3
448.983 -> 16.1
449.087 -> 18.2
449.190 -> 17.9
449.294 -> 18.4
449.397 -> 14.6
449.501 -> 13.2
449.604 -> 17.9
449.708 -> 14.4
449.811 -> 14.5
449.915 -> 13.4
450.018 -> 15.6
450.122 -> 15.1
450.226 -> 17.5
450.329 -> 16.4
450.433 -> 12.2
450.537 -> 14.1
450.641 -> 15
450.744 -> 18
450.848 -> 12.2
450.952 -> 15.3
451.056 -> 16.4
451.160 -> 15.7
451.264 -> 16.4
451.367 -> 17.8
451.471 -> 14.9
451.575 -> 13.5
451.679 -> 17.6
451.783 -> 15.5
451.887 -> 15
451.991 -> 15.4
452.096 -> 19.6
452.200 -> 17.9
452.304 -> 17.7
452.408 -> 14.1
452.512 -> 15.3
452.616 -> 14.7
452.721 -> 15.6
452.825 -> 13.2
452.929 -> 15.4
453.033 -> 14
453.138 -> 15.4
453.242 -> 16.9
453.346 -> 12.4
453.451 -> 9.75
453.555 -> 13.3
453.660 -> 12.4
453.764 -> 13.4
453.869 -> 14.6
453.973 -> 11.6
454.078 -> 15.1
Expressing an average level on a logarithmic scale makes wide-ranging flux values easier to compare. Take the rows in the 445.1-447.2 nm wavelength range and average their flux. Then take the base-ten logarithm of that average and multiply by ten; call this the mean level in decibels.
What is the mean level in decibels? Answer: 11.6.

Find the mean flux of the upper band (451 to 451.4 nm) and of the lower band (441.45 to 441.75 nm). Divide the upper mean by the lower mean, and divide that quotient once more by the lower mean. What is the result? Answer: 0.077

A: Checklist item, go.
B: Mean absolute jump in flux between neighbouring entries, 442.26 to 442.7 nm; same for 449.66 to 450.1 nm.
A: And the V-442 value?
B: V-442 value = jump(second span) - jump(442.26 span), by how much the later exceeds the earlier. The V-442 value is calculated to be -3.0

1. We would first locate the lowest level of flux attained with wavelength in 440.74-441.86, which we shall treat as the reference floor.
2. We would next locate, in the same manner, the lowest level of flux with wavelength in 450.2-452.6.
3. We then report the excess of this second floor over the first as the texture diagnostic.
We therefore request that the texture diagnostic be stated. 0.6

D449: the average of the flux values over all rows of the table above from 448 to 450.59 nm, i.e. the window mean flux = 15.6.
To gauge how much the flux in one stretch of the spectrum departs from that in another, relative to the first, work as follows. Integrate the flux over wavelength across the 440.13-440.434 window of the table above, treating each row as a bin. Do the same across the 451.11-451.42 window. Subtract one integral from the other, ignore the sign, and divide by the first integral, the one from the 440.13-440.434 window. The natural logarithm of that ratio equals -1.9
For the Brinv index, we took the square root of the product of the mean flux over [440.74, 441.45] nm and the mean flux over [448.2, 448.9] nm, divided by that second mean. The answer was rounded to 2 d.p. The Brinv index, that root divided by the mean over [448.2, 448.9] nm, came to 1.00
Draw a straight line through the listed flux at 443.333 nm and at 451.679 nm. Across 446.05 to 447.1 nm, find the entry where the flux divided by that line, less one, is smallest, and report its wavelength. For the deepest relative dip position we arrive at 446.920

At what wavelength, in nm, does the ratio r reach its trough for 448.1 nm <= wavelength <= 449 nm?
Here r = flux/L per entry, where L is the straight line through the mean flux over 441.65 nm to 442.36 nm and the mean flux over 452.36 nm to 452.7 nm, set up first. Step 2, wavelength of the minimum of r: 448.673 nm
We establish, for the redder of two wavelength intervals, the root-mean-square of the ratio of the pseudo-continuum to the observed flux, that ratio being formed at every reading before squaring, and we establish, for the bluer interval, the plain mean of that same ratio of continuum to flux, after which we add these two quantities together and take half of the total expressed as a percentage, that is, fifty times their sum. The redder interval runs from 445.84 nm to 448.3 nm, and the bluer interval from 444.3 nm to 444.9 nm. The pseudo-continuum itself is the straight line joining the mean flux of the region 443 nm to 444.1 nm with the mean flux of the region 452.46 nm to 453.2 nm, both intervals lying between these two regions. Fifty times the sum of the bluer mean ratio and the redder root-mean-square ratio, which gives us 90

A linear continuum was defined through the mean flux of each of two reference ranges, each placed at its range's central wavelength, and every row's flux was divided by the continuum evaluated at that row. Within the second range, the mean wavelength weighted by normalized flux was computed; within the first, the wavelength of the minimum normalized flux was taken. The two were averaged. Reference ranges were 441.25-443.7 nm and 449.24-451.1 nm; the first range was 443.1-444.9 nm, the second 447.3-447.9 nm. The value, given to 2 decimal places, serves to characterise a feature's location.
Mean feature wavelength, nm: 445.93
